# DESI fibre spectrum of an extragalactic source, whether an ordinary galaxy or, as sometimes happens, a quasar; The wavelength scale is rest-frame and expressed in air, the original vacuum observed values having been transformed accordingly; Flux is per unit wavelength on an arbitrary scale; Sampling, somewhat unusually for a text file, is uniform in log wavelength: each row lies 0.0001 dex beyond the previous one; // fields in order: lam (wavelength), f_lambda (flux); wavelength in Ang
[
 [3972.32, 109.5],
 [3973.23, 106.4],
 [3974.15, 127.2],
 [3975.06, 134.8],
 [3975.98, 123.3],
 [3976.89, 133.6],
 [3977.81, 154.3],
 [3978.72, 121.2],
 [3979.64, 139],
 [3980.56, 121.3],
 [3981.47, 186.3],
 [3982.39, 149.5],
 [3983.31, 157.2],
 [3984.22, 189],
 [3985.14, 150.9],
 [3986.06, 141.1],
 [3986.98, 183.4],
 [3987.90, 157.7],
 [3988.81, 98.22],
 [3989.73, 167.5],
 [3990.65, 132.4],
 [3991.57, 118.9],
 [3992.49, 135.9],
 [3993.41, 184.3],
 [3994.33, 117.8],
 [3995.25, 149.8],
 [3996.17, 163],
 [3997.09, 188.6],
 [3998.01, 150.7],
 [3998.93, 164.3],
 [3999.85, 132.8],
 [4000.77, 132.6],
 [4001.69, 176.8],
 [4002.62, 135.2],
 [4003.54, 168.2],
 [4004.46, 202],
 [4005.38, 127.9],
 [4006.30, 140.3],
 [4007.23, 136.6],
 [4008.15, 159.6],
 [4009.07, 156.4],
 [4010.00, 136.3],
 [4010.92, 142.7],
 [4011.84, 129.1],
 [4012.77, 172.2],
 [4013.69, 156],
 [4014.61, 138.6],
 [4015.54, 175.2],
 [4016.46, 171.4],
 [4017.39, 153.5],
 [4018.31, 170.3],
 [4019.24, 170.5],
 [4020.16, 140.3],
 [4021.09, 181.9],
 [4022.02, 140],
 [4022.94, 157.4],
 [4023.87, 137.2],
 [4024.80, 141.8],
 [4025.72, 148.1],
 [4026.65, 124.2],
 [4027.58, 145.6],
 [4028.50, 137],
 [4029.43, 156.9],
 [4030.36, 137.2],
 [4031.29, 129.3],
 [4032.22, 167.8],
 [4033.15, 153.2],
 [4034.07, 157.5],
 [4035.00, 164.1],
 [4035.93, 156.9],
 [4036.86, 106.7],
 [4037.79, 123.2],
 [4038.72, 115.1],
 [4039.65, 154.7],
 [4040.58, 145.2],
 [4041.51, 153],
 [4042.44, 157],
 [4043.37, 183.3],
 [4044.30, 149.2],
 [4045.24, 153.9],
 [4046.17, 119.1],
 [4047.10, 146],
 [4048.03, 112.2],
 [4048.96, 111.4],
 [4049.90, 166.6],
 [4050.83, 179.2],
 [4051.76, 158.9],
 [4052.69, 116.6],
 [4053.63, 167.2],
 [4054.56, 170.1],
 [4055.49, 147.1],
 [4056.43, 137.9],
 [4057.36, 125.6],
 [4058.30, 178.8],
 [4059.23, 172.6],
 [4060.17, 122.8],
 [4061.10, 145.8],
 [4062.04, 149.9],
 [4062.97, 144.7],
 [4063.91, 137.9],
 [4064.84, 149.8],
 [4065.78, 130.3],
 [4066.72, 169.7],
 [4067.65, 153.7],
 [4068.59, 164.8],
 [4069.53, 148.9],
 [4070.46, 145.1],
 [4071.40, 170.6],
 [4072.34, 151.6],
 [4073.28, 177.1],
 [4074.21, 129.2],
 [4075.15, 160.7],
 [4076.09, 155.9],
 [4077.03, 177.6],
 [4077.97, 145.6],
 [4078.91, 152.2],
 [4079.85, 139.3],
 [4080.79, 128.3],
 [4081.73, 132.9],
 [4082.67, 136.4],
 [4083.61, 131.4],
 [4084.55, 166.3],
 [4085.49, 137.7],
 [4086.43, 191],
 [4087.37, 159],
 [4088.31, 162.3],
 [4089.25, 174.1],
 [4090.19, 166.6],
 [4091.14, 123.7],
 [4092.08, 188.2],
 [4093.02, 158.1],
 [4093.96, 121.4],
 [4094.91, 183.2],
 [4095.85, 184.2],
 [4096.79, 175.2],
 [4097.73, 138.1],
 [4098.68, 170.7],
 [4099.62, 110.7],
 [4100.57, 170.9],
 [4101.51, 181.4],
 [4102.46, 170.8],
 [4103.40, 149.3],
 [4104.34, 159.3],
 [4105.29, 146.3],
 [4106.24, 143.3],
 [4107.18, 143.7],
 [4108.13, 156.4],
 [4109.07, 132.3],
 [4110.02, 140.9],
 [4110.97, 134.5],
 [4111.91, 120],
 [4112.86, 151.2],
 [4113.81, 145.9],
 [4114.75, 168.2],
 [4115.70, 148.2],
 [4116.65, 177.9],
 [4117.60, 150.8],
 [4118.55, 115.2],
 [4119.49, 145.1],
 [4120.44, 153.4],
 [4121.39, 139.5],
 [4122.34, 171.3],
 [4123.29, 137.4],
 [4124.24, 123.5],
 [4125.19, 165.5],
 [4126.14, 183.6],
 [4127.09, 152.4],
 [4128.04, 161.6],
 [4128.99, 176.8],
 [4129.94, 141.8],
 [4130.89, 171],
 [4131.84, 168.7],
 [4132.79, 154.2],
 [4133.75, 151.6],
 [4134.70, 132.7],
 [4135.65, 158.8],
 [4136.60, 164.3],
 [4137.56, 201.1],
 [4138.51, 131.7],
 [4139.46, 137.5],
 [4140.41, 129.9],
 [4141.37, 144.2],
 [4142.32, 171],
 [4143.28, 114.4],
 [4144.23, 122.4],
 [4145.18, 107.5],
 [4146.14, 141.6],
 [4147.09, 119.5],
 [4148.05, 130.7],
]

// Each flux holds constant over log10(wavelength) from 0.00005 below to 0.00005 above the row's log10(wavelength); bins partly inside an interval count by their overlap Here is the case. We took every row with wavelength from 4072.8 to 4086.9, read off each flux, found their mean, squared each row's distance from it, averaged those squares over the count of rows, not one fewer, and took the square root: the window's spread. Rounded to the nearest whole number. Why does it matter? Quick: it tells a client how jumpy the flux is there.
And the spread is 19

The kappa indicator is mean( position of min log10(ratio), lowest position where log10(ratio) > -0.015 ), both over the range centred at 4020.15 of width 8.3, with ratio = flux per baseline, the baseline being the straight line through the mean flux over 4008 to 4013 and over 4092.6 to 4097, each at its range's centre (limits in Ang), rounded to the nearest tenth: 4020.2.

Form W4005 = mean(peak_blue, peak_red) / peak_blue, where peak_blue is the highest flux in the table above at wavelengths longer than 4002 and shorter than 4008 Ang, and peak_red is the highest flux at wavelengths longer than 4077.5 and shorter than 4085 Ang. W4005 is 0.91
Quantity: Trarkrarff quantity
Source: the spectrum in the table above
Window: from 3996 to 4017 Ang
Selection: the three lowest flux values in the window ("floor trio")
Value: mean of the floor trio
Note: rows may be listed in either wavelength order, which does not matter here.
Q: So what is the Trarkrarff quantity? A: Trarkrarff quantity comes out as 130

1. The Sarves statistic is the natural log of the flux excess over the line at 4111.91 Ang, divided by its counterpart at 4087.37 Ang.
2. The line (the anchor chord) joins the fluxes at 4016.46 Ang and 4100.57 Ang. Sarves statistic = 1.4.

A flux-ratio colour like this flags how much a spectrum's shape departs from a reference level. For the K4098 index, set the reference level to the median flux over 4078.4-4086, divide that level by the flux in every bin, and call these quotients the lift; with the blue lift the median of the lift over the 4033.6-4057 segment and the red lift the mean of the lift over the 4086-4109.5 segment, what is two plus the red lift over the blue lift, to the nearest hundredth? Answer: 2.99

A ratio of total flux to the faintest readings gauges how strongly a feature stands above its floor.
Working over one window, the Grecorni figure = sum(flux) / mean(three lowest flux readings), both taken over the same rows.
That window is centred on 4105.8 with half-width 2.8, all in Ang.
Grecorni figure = 6.2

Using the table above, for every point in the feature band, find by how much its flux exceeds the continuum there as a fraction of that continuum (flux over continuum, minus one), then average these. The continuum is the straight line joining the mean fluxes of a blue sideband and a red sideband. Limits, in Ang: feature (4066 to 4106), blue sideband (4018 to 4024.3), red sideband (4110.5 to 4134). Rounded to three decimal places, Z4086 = 0.014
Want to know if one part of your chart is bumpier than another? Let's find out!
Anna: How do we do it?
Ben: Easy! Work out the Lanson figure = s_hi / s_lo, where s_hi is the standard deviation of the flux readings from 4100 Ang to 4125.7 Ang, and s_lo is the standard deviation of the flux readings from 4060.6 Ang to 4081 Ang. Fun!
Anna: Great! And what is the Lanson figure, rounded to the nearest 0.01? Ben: 1.20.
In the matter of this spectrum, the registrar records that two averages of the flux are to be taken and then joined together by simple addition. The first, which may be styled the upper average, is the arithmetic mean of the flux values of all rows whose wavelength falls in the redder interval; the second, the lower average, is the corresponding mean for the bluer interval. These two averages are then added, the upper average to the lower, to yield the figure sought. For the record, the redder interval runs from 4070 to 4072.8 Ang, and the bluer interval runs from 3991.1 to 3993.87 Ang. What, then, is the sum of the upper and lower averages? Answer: 302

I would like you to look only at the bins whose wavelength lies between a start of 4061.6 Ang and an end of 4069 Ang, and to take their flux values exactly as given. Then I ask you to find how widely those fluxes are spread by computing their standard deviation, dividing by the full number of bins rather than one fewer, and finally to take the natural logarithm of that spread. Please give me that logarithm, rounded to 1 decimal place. 2.5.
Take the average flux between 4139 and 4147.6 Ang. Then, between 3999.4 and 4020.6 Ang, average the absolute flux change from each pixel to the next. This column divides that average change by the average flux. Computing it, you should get 0.169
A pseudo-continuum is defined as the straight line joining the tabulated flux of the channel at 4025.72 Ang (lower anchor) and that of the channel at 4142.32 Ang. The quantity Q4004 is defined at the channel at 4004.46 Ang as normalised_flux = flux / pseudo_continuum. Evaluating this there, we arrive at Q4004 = 1.40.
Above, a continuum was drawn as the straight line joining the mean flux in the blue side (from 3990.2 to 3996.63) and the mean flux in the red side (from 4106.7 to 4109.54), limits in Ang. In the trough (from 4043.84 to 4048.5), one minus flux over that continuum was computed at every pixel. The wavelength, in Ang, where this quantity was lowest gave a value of 4045.24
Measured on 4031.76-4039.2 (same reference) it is 4032.22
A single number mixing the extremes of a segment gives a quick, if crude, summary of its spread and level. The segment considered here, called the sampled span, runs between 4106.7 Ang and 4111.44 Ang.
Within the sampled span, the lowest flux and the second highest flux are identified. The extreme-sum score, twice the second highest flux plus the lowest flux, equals 420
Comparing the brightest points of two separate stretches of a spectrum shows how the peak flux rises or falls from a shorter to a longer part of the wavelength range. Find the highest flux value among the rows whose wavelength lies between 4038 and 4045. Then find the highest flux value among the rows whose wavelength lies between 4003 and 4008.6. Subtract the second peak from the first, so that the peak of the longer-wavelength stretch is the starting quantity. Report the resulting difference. -19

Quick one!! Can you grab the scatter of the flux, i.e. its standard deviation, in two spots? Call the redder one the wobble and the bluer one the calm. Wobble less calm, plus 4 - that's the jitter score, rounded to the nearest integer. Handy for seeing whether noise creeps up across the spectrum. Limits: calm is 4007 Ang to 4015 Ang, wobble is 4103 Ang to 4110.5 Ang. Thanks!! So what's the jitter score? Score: -1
